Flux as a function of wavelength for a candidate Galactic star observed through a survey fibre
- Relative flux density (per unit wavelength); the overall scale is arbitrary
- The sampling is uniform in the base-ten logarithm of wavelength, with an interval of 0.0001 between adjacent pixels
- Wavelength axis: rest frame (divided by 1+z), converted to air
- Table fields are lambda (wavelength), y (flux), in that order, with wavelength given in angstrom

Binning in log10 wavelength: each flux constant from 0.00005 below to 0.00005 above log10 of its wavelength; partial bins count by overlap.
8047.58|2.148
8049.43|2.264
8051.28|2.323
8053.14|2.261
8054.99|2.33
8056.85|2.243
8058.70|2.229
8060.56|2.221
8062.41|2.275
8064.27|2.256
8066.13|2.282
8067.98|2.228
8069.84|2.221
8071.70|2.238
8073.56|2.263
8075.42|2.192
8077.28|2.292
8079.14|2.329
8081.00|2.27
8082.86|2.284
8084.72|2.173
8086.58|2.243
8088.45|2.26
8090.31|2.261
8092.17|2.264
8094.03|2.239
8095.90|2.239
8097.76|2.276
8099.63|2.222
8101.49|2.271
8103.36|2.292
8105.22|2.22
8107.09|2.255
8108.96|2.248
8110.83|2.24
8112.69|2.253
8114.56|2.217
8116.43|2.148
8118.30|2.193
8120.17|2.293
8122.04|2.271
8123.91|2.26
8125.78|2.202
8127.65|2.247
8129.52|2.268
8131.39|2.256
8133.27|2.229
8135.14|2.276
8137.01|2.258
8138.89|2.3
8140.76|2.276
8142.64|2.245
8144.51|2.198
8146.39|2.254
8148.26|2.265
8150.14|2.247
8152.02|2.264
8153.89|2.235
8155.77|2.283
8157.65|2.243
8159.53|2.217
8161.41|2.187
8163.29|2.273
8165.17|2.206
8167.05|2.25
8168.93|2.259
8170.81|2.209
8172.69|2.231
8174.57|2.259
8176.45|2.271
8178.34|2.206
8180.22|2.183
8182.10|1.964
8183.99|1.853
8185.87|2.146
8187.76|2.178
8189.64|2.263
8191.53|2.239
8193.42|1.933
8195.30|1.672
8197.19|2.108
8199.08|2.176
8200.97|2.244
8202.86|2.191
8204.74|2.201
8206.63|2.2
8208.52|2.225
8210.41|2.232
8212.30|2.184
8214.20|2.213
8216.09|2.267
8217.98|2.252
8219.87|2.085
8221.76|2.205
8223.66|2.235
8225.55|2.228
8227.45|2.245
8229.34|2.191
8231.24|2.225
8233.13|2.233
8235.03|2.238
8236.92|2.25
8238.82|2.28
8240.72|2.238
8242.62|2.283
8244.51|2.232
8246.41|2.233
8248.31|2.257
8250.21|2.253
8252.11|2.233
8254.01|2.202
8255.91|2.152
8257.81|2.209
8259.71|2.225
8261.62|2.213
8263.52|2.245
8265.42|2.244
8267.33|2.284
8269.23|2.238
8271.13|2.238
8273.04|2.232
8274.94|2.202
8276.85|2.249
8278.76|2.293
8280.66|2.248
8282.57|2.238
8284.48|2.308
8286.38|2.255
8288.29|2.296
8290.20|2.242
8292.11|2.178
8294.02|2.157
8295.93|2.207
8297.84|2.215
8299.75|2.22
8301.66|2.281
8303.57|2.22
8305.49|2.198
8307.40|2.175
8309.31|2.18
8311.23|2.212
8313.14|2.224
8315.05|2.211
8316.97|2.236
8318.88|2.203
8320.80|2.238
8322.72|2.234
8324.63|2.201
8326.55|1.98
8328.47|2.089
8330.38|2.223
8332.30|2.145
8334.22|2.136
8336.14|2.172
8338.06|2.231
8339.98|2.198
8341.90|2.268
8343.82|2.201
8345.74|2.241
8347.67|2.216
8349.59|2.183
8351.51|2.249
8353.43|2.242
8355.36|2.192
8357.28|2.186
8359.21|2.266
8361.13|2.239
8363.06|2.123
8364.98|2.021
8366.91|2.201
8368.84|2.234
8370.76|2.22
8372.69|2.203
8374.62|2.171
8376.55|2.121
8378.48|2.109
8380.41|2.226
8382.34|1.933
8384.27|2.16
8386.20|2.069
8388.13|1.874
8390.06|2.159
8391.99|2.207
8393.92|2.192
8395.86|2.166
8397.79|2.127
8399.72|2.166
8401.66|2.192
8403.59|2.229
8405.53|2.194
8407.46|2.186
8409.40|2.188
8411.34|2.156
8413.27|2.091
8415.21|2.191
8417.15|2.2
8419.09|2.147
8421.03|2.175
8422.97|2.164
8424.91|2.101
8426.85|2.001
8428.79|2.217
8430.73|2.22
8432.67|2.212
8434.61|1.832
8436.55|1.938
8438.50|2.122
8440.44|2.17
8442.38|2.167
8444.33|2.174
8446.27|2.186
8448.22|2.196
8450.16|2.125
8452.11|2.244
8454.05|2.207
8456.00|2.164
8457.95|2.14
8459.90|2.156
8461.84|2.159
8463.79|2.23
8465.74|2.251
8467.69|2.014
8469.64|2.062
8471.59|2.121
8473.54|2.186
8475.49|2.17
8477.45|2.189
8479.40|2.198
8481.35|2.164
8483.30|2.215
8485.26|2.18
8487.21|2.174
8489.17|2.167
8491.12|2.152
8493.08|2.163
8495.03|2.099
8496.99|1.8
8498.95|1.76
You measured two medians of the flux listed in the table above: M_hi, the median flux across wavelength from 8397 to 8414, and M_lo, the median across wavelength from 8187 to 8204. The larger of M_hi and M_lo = 2.19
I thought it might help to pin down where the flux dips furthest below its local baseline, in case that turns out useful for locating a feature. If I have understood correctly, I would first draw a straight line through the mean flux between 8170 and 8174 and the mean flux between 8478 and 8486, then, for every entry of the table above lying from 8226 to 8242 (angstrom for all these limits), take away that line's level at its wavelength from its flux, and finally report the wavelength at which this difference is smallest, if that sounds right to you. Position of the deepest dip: 8229.34 angstrom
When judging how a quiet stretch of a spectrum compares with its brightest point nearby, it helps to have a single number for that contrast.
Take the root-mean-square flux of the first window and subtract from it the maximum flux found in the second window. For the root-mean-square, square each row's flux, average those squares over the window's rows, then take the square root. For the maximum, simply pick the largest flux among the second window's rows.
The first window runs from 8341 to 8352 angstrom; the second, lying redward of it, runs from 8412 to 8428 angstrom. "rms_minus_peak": 0.027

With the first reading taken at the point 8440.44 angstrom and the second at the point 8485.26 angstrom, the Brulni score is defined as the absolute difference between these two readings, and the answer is 0.01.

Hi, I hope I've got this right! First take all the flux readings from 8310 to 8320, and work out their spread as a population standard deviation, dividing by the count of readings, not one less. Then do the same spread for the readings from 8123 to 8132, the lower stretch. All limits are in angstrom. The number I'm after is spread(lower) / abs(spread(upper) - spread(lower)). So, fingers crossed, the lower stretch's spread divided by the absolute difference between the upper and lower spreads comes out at 2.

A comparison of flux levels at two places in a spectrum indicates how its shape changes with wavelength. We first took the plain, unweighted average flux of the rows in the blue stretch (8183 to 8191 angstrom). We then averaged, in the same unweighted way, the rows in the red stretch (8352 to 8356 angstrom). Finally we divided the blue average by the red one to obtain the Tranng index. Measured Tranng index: 0.95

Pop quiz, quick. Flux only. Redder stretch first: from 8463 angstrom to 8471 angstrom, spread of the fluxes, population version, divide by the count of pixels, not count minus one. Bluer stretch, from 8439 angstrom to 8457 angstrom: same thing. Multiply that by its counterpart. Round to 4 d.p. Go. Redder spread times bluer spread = 0.0032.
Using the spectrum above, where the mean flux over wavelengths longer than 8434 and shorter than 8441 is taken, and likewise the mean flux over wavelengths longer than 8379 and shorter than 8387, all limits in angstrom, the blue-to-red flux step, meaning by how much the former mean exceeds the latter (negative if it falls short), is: -0.08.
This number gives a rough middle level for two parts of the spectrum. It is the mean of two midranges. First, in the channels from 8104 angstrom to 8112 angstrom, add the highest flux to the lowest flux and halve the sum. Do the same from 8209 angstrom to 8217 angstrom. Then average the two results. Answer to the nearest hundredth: 2.23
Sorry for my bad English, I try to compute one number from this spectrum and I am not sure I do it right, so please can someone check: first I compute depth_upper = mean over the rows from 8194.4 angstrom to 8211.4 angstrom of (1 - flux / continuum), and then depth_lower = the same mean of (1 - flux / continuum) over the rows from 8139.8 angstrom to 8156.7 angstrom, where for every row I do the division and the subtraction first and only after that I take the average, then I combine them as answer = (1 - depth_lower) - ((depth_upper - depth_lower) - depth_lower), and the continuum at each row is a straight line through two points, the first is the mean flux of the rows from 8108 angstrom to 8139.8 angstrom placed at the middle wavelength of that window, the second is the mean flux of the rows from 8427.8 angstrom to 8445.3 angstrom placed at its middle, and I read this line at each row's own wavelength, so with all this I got 0.96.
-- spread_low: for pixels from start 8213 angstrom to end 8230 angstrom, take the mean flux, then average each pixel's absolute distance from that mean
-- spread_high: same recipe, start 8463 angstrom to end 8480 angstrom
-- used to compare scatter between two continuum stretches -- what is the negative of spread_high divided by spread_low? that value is -1.7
